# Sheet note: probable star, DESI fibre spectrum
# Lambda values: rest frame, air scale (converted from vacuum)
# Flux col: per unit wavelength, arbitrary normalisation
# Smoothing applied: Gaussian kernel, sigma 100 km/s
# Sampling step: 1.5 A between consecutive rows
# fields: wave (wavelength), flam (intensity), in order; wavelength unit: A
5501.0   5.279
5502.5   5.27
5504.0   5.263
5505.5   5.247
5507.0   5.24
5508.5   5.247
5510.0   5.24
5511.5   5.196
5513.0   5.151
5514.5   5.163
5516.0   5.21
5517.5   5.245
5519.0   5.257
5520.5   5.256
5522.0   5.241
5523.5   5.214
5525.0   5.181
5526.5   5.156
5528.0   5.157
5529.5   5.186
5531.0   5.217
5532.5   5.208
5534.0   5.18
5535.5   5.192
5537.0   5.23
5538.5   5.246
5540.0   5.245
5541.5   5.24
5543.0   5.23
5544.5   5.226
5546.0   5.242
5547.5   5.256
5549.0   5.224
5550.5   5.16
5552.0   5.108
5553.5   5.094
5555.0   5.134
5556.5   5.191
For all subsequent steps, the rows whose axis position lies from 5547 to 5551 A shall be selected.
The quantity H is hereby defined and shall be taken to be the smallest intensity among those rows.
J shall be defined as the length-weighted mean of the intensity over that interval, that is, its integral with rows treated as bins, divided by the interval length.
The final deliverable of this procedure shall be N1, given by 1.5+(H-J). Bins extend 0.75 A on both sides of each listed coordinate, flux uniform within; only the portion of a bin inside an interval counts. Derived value 1.45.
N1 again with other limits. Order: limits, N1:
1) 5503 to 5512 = 1.46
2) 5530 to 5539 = 1.47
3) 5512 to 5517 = 1.47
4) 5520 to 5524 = 1.48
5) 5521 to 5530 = 1.46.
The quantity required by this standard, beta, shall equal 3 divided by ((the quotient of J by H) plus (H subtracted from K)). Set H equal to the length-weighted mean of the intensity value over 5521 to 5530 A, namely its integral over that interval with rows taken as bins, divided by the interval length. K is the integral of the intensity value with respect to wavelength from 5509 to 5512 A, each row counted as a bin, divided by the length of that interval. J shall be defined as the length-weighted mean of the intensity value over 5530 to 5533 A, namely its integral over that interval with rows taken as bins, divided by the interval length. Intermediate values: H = 5.19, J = 5.21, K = 5.22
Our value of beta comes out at 2.90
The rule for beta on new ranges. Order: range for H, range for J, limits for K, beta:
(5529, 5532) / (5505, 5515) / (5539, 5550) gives 2.90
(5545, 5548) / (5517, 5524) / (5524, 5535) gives 3.20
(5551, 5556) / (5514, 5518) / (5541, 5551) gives 2.67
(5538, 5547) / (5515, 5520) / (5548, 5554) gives 3.28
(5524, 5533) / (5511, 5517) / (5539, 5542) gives 2.83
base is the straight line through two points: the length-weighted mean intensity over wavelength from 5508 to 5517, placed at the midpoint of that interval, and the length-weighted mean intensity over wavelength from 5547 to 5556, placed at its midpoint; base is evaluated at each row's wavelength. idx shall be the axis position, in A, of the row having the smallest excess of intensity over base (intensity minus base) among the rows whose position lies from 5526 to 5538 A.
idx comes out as 5526.5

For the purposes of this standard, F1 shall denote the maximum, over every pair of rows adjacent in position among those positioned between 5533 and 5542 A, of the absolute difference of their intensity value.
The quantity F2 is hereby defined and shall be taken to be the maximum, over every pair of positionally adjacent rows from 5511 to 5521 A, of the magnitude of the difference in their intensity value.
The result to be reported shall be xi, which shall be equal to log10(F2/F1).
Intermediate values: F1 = 0.038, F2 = 0.047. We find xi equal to 0.09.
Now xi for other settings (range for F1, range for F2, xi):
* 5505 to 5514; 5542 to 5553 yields 0.15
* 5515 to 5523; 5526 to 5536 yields -0.05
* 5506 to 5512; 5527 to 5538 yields -0.06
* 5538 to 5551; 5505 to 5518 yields -0.13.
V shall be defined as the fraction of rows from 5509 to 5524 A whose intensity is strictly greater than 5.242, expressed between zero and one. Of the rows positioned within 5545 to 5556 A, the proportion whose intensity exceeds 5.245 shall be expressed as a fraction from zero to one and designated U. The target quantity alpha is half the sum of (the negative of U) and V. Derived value 0.08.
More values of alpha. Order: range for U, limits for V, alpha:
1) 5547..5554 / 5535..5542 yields 0.10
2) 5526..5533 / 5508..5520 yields 0.19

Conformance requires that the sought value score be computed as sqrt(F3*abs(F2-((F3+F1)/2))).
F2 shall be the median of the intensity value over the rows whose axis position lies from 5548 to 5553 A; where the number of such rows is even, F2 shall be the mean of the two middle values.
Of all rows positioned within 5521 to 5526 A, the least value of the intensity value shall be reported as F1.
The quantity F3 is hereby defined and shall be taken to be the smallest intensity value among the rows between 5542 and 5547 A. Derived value 0.48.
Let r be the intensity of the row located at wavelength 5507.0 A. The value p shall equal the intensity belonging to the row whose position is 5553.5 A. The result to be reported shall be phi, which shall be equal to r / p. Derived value 1.029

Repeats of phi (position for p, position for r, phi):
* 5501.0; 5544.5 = 0.990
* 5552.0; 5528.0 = 1.010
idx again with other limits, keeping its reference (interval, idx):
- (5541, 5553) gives 5552.0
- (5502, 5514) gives 5513.0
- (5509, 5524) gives 5513.0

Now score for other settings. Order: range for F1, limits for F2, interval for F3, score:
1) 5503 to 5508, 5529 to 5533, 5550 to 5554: 0.46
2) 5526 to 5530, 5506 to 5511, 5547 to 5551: 0.65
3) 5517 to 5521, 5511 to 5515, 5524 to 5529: 0.44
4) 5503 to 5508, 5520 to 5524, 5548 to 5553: 0.59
